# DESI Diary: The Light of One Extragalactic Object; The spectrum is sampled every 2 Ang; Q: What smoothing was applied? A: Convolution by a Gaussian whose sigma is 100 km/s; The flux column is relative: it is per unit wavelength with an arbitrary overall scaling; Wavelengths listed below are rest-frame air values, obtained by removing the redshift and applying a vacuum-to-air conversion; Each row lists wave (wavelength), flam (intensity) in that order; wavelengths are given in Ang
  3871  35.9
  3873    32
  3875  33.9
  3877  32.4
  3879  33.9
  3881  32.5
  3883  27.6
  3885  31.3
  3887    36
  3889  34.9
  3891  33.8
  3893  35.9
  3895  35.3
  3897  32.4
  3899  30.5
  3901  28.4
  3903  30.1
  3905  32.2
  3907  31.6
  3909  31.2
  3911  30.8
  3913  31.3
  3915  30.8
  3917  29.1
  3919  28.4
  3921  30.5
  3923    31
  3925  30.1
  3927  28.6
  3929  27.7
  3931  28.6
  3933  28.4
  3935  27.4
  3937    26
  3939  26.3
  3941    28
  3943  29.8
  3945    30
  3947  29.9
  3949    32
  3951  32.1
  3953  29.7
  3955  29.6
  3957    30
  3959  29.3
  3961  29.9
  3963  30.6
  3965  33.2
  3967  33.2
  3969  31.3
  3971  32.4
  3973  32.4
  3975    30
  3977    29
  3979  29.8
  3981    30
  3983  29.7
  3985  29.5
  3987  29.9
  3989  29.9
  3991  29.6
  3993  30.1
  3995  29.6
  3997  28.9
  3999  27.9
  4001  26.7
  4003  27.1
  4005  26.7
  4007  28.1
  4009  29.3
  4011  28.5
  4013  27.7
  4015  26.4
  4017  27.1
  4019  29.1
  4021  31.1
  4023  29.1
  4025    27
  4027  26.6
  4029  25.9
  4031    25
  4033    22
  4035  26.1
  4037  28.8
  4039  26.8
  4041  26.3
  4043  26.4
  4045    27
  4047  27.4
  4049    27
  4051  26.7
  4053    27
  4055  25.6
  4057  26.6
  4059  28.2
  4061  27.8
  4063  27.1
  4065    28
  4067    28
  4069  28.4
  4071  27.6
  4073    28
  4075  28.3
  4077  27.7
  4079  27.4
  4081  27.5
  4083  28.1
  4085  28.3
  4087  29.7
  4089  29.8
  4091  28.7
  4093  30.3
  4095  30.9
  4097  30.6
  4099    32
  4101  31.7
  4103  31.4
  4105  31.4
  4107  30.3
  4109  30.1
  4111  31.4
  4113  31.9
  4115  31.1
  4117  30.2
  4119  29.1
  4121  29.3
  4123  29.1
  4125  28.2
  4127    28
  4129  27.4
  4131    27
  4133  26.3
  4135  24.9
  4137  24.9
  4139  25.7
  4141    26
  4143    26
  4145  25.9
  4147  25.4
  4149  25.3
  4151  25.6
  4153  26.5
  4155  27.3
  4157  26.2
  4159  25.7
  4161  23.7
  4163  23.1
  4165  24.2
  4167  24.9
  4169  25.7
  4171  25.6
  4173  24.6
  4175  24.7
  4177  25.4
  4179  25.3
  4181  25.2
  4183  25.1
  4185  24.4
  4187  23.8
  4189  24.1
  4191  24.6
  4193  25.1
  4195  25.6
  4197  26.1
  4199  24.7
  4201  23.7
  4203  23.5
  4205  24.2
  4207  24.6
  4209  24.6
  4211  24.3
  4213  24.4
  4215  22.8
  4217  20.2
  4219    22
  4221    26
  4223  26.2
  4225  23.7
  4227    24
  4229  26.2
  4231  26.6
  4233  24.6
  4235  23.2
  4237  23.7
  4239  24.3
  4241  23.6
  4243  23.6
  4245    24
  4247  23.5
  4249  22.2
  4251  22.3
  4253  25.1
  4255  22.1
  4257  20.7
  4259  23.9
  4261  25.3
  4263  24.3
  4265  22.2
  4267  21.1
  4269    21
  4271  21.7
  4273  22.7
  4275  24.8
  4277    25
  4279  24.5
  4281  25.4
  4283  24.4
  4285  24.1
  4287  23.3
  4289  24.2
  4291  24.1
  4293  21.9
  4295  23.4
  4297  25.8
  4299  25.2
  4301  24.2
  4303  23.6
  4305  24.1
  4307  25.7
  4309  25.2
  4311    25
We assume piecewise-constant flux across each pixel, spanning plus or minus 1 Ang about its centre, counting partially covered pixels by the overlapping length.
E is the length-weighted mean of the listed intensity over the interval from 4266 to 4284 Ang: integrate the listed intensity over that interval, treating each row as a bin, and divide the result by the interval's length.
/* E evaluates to 23.4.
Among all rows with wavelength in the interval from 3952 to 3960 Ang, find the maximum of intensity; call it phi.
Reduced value 30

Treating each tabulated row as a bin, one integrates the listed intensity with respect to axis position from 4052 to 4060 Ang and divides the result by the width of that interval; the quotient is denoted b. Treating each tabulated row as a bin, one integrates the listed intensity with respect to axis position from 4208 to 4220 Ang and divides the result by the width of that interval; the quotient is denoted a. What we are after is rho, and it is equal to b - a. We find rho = 3.8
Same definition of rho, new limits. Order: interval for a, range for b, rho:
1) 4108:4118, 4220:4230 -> -5.7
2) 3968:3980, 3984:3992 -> -1.1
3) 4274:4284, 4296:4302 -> 0.2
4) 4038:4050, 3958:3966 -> 3.9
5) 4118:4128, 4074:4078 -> -0.7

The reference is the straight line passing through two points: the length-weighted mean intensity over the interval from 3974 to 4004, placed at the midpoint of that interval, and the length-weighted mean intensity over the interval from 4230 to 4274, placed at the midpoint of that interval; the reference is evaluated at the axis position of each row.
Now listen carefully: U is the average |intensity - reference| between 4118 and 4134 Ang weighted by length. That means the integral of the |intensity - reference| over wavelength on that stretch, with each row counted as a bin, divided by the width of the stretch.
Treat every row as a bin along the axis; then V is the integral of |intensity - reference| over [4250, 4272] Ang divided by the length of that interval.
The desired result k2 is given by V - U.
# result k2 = -0.5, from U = 2.0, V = 1.5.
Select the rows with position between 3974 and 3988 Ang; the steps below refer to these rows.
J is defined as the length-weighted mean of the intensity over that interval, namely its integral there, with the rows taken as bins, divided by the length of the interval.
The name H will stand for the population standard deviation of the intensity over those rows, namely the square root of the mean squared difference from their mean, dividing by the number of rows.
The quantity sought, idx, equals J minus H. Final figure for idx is 29.4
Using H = 0.33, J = 30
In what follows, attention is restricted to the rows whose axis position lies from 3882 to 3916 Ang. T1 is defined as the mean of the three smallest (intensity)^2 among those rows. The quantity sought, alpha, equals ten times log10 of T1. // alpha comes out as 29.2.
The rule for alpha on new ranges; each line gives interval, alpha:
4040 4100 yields 28.3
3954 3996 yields 29.3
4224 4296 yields 26.4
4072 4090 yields 28.8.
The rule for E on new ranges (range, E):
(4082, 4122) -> 30.3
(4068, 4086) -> 27.9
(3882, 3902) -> 32.6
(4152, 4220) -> 24.6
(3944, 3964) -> 30.3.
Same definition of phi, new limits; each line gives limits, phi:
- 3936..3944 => 29.8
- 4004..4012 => 29.3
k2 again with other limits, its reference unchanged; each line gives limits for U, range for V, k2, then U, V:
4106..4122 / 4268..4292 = -2.4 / 4.1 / 1.7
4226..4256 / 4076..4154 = 1.4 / 0.9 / 2.3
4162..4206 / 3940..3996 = 0.4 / 0.6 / 1.1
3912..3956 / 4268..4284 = 0.2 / 1.5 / 1.7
